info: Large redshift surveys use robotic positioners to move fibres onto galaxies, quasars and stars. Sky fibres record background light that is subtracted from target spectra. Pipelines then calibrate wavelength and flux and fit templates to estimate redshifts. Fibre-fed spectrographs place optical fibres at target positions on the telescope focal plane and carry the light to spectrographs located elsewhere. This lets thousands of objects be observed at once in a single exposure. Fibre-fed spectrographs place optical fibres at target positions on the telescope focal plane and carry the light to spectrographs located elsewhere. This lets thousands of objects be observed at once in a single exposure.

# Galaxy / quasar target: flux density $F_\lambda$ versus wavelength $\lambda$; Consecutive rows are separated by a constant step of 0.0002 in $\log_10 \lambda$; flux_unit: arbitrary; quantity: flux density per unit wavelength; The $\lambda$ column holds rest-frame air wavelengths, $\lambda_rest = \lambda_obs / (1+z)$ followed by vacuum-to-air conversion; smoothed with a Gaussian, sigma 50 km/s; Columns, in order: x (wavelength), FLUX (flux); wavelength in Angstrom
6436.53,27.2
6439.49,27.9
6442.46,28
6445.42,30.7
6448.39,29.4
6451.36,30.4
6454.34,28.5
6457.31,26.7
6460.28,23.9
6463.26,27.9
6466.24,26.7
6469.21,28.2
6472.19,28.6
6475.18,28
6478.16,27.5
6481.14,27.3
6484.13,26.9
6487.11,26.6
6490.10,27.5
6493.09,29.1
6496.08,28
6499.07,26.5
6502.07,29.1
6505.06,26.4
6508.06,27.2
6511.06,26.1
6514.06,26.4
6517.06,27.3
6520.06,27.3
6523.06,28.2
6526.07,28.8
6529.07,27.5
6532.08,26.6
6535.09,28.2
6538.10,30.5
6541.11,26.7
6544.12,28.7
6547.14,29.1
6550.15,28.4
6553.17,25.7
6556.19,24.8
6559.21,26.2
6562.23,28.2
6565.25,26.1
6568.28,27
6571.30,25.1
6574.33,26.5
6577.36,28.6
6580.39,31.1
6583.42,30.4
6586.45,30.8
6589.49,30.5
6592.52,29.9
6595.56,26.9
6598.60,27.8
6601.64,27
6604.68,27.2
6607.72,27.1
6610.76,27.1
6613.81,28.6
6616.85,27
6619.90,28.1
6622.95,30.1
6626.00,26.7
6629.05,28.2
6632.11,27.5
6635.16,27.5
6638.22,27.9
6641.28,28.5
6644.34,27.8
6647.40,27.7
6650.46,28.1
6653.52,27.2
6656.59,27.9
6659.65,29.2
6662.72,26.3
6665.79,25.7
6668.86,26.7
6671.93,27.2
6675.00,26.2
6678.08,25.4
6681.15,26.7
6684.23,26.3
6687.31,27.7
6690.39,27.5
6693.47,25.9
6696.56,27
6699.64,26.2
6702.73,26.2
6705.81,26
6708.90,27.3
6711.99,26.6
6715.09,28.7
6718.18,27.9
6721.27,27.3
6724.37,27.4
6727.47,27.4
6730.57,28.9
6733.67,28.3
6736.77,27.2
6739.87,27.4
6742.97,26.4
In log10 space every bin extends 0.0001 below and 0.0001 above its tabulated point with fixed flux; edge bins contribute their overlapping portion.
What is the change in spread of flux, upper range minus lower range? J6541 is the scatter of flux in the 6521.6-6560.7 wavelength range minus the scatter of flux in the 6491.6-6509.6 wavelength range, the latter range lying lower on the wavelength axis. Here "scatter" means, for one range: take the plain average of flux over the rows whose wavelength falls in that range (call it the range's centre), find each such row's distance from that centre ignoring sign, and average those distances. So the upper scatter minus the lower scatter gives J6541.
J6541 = 0.3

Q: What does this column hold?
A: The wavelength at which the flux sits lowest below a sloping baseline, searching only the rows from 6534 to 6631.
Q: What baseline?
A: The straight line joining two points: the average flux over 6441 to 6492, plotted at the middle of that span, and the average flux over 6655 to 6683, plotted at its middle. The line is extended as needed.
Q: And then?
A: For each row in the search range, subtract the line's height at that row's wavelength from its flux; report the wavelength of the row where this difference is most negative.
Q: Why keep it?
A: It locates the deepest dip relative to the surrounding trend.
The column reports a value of 6556.19 Angstrom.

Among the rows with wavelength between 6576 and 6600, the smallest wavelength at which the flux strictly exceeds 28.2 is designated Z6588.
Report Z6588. 6577.36 Angstrom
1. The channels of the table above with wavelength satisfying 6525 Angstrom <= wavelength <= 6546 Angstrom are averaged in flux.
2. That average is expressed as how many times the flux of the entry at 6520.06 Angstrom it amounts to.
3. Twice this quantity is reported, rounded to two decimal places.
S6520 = 2.06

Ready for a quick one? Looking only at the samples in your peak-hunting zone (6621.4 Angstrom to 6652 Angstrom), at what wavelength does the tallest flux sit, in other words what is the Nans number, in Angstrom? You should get 6622.95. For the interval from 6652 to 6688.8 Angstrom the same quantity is 6659.65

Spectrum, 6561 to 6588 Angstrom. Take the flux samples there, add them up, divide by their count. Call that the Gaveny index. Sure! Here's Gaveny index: 28.2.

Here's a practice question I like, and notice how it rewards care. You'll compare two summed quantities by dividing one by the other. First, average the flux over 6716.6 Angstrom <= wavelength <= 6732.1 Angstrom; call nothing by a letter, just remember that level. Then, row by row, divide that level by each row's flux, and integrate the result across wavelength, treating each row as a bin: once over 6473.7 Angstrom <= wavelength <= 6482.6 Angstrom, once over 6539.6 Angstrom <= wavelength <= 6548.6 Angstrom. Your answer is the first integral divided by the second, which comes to 1.01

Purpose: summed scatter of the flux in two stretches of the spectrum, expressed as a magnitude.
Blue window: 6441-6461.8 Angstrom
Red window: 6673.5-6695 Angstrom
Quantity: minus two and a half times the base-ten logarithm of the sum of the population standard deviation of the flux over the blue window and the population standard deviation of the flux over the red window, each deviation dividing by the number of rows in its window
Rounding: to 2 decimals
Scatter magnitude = -1.18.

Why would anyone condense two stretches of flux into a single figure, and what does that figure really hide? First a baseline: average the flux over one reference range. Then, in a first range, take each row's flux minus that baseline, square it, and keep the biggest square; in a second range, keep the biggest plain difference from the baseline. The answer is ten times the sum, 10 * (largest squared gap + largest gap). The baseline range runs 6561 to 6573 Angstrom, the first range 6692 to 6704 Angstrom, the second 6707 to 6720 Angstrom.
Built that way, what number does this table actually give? 26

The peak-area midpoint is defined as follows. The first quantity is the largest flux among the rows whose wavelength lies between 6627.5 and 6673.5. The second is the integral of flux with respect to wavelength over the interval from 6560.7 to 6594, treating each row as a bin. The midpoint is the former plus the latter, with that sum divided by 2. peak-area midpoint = 490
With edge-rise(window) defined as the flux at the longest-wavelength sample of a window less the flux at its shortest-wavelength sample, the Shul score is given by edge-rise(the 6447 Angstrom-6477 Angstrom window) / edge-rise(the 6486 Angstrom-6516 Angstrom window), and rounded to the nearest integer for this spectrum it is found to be 7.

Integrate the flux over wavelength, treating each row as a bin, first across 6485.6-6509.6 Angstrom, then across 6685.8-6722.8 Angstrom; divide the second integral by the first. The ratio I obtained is 1.5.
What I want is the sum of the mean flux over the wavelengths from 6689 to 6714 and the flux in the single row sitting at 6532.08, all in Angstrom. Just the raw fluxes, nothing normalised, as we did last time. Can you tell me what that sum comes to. 53.2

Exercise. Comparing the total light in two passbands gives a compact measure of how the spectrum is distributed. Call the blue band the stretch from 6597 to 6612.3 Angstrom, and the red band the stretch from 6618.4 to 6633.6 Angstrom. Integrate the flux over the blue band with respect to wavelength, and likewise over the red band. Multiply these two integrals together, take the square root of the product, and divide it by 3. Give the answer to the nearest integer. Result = 141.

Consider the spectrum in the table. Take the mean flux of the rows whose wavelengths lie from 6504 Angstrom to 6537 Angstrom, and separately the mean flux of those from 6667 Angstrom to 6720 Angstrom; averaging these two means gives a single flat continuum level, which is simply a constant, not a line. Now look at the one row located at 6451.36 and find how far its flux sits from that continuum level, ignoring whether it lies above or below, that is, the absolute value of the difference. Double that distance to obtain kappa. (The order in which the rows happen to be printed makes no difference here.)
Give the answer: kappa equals 6.7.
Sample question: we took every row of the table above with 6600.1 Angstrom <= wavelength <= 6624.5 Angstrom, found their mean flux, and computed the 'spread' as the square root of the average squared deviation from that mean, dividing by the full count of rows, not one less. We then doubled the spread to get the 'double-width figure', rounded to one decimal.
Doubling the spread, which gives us 2.1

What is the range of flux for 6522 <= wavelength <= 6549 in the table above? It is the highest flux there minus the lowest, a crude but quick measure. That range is 3.9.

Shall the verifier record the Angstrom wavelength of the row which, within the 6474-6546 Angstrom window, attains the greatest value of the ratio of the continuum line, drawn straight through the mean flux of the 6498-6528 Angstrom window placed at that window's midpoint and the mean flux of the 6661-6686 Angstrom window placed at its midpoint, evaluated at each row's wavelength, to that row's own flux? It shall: 6511.06 Angstrom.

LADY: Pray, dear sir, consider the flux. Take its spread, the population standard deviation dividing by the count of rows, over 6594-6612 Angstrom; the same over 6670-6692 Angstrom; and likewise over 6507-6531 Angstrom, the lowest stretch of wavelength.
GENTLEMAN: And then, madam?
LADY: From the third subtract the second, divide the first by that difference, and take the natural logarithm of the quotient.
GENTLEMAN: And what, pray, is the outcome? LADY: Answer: 1.5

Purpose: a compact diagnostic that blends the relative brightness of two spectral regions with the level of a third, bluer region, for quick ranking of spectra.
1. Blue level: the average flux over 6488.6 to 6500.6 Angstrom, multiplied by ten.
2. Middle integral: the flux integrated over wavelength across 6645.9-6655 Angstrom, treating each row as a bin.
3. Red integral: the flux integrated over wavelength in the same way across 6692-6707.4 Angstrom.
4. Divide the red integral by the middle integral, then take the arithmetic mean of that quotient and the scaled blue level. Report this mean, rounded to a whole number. 140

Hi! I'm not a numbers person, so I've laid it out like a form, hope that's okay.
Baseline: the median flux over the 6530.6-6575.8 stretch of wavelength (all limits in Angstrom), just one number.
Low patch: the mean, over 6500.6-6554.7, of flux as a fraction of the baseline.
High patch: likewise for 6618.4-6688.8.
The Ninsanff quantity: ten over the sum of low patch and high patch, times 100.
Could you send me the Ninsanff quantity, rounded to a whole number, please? 485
